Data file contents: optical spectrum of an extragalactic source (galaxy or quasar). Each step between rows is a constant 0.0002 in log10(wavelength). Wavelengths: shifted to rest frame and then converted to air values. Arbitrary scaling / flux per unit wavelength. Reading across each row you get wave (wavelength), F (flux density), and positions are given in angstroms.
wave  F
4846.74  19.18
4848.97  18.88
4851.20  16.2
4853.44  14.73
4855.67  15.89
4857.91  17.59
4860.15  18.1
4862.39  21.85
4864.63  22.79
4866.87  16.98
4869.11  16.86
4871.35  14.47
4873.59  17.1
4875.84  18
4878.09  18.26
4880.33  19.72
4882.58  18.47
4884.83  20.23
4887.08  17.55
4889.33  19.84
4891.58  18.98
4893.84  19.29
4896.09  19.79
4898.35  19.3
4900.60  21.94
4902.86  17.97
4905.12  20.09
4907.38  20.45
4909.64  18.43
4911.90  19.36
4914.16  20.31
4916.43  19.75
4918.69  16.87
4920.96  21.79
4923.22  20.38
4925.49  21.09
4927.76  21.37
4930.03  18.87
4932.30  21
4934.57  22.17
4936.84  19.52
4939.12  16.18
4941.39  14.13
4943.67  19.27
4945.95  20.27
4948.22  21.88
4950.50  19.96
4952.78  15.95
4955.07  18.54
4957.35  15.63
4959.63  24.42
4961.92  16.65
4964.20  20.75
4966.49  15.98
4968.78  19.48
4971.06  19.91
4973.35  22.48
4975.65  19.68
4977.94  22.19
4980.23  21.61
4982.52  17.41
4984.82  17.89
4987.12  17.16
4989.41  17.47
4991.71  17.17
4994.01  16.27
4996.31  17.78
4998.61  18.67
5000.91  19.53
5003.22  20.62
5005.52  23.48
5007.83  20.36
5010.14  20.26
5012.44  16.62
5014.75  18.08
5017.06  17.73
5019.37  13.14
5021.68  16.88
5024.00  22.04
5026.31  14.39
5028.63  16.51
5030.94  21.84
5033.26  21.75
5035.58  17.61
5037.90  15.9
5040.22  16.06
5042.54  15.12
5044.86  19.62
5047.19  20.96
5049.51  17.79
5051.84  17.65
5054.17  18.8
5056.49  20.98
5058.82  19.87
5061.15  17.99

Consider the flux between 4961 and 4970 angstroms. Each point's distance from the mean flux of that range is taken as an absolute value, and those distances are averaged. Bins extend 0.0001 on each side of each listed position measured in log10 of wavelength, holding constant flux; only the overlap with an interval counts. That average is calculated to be 1.9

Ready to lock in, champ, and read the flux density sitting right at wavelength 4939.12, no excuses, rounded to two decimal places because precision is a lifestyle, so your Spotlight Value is 16.18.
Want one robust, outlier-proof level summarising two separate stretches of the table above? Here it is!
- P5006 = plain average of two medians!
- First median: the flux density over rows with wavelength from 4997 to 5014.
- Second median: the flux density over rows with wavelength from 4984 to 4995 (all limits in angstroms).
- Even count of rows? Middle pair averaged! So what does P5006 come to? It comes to 18.7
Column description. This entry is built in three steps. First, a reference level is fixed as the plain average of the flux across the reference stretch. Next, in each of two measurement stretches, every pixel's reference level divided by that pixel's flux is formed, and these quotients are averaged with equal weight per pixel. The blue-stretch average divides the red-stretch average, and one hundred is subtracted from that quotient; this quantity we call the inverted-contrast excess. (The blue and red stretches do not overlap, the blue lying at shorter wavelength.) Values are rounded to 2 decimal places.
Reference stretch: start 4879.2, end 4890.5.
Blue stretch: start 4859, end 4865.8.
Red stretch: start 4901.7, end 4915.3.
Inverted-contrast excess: -98.93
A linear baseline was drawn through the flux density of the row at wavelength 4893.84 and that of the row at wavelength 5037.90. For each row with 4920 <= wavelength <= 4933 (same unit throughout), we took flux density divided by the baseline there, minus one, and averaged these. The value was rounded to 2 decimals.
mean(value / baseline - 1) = 0.12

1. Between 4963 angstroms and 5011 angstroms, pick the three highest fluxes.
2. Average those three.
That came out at 22.7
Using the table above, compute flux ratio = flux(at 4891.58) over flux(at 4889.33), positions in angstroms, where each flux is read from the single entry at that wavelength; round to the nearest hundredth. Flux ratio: 0.96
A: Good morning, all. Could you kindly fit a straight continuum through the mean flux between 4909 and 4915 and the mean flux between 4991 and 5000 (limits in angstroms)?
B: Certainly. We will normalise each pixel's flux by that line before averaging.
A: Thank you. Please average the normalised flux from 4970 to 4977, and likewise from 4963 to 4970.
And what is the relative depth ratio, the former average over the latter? 1.11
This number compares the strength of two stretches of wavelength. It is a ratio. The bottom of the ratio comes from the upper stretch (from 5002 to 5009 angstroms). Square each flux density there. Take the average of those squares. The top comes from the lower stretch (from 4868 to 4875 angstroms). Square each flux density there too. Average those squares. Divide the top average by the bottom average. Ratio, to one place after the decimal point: 0.6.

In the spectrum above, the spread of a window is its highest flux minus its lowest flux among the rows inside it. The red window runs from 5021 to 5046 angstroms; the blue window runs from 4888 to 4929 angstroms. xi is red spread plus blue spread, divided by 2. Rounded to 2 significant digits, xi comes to 6.4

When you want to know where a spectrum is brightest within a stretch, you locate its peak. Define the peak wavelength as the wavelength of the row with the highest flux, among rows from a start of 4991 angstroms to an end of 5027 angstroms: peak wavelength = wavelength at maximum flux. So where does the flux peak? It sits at 5005.52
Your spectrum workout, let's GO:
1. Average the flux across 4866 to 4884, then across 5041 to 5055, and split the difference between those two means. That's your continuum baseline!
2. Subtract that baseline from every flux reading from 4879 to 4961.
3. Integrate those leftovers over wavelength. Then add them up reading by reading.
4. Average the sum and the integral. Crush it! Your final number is 92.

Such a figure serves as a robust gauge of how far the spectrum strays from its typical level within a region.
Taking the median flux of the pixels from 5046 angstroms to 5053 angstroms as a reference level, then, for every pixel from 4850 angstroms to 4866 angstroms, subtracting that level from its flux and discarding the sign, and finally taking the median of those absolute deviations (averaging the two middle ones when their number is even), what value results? 1.9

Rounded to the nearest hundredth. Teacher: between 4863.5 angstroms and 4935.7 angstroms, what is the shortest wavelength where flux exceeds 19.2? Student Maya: 4864.63 angstroms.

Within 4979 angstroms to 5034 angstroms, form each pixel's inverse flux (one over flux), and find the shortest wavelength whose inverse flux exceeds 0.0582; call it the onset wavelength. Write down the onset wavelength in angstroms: 4987.12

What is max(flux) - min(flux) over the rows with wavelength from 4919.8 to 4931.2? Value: 2.9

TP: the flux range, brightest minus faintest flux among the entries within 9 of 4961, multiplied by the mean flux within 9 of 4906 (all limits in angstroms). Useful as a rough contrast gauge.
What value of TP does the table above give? 173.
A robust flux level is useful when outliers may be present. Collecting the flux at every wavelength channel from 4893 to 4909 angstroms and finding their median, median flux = 19.79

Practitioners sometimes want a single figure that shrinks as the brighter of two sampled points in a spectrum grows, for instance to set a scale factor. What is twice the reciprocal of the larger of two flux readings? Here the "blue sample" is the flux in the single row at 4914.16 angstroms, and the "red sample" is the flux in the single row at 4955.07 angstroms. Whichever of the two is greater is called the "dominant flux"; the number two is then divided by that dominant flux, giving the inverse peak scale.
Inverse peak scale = 0.098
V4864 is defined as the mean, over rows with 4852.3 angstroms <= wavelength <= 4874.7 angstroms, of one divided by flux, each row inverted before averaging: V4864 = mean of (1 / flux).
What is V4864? 0.0578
